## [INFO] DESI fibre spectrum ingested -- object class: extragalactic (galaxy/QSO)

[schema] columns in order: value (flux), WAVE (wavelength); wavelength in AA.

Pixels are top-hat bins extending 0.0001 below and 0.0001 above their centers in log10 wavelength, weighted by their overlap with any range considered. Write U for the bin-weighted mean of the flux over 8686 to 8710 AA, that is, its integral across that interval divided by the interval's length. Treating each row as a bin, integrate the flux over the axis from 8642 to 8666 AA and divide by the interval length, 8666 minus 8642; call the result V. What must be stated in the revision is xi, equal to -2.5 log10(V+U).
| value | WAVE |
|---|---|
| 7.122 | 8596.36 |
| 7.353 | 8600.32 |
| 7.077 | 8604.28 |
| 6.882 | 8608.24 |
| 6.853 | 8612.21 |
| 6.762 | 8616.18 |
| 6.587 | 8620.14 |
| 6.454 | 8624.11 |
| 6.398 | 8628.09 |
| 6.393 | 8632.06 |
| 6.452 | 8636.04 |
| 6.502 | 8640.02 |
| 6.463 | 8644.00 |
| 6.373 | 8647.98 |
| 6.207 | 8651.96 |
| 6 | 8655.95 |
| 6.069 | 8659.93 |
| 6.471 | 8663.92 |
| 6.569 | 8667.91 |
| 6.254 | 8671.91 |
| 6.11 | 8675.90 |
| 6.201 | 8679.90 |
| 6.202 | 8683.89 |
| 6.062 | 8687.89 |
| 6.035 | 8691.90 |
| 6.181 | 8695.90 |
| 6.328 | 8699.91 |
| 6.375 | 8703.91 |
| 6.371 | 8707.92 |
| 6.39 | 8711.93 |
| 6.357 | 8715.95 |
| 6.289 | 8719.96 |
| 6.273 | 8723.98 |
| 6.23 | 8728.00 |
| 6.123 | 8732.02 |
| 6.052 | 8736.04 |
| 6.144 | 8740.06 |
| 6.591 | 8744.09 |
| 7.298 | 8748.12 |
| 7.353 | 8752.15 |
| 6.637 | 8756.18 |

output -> -2.74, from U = 6.23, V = 6.27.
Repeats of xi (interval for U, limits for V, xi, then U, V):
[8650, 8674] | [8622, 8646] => -2.76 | 6.26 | 6.44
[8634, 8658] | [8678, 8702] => -2.74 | 6.33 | 6.17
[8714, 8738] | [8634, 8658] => -2.75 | 6.22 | 6.33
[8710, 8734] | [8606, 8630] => -2.78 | 6.27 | 6.66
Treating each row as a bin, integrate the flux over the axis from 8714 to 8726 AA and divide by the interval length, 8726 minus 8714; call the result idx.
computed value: 6.31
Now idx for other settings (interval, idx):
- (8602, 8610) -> 7.00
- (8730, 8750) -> 6.44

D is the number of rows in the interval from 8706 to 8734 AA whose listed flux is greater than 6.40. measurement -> 0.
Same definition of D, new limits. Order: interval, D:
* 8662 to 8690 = 2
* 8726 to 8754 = 3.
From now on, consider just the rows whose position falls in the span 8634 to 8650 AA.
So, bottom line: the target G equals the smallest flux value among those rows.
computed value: 6.373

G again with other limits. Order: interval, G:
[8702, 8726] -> 6.273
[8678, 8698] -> 6.035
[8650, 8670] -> 6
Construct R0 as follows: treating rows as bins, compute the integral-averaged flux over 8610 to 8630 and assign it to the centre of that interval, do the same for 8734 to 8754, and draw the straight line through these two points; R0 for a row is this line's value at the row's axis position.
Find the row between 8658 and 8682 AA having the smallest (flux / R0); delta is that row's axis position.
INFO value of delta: 8659.93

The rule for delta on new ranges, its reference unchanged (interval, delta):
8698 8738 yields 8736.04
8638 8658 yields 8655.95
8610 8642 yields 8632.06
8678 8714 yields 8691.90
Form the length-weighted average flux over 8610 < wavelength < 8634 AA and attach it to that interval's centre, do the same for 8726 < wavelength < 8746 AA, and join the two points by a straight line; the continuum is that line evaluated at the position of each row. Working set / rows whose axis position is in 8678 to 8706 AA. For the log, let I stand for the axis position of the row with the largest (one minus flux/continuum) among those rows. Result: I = 8691.90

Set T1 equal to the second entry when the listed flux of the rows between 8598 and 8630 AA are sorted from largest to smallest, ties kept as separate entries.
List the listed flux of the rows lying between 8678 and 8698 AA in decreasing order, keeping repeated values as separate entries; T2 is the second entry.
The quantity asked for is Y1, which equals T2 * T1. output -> 44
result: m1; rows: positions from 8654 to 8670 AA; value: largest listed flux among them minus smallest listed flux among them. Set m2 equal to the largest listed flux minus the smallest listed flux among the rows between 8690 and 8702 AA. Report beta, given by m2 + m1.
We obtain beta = 0.86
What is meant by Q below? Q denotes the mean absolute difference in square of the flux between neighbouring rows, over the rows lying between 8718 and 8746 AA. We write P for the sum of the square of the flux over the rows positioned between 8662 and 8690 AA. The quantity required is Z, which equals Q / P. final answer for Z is 0.0059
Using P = 275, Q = 1.62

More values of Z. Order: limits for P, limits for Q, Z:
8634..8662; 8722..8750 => 0.0116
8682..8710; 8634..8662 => 0.0048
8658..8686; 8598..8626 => 0.0075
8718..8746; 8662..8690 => 0.0061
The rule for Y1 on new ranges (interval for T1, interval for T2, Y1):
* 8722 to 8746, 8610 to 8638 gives 42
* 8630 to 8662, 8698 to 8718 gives 41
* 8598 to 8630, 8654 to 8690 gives 46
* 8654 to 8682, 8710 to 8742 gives 41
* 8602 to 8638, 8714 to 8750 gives 45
